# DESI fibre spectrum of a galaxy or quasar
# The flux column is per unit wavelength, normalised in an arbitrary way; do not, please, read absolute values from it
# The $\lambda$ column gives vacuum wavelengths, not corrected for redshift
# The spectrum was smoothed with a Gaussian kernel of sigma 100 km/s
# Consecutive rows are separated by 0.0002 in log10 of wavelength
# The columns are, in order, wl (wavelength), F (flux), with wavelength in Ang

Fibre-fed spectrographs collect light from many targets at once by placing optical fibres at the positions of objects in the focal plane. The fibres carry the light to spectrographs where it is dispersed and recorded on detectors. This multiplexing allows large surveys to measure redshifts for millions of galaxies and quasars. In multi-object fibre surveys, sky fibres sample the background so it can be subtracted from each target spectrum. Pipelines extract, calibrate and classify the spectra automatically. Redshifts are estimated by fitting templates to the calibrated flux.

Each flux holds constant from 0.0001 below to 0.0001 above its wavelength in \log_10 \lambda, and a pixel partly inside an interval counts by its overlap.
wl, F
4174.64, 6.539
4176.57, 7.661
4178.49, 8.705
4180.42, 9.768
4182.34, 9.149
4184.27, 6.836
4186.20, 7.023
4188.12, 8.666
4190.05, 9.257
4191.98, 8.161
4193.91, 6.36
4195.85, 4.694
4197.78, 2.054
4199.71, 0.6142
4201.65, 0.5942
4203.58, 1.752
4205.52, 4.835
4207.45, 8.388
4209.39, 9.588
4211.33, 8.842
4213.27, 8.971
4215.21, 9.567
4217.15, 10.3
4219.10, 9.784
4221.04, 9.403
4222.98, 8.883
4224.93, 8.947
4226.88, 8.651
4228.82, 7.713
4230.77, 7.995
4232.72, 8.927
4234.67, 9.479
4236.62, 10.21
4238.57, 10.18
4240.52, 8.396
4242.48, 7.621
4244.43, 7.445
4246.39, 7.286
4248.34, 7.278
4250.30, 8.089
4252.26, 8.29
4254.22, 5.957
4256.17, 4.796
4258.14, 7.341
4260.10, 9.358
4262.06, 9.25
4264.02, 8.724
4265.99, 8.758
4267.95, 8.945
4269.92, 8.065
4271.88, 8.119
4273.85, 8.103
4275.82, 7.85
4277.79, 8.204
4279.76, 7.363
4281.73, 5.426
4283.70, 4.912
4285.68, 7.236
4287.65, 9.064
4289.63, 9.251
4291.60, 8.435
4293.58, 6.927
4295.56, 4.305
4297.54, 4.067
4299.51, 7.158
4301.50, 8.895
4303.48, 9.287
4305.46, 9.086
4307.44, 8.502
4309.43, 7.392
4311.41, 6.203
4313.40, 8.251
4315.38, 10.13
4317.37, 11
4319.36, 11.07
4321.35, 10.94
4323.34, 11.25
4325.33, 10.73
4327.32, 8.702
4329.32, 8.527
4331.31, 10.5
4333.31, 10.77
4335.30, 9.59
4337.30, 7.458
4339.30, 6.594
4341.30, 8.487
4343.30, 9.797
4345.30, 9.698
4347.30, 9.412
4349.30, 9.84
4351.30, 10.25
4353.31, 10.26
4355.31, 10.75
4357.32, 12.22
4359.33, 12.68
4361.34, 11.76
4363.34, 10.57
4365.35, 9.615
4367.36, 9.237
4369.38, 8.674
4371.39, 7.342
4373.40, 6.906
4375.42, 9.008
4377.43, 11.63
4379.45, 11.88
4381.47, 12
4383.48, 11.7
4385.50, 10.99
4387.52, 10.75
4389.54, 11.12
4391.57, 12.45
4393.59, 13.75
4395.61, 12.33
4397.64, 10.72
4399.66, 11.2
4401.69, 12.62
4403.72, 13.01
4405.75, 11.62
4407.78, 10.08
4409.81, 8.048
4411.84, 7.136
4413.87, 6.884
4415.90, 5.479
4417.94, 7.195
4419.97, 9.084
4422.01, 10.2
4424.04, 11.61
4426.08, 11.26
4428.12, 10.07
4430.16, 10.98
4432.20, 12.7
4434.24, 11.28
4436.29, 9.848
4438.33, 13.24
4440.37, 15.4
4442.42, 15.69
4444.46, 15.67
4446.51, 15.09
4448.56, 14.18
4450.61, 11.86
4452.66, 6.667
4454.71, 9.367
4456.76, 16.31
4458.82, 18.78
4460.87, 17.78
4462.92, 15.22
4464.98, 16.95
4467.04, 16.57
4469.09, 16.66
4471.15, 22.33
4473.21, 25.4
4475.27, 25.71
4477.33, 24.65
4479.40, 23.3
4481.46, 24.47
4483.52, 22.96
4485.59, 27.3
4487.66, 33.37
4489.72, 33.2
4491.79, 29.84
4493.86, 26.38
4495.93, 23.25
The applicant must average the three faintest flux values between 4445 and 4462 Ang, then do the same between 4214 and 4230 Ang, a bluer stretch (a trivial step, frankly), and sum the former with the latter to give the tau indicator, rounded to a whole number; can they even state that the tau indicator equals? 18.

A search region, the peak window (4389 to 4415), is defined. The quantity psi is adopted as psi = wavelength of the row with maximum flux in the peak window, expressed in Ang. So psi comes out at 4393.59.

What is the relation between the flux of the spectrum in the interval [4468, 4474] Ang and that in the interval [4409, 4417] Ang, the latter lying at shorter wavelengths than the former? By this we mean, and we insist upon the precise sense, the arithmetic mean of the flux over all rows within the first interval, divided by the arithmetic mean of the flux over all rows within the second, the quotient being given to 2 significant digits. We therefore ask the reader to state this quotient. 3.1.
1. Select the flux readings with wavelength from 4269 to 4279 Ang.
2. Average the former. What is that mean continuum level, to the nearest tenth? 8.1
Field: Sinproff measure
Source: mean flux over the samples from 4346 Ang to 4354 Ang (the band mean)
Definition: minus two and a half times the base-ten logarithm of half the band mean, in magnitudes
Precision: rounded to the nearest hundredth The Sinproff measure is -1.74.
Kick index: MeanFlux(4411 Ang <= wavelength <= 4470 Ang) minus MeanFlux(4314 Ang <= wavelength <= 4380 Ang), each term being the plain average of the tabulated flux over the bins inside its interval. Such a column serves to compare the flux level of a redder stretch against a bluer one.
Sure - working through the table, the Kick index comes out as 2.5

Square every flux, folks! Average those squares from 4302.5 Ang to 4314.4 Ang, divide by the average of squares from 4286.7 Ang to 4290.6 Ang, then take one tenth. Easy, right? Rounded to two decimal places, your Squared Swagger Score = 0.08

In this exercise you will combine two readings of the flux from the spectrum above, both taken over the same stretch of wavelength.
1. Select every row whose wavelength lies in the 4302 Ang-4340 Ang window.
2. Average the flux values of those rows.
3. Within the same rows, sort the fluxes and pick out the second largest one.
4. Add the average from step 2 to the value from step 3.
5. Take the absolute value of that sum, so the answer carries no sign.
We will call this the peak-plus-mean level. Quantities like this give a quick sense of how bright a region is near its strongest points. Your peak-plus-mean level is 20.3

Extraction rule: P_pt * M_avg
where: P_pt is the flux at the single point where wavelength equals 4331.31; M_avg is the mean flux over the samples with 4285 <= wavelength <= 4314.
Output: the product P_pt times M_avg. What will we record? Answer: 80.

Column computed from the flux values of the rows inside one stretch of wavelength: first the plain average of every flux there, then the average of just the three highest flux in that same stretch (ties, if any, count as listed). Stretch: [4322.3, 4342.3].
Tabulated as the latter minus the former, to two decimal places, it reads 1.66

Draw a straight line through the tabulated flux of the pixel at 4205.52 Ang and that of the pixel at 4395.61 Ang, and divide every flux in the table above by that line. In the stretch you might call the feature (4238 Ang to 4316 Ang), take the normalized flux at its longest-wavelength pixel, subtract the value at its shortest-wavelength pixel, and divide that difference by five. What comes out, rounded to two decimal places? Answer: -0.11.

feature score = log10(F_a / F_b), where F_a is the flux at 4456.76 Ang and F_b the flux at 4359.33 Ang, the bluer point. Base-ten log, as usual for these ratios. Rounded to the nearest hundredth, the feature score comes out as 0.11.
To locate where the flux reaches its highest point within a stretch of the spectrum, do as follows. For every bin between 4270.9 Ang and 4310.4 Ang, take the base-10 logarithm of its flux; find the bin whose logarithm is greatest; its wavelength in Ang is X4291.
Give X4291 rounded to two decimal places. 4303.48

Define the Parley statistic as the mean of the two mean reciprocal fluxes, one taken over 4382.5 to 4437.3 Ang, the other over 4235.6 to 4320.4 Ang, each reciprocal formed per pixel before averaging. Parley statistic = 0.116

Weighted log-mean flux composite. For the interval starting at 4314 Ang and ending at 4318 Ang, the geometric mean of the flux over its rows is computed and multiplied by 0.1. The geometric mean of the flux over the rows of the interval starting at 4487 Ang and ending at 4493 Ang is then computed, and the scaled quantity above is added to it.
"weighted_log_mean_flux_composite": 33.2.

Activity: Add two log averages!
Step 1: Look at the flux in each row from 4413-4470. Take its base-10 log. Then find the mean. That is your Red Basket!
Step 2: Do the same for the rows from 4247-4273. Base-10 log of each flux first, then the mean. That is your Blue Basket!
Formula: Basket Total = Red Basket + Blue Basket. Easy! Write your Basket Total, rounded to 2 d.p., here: 1.97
